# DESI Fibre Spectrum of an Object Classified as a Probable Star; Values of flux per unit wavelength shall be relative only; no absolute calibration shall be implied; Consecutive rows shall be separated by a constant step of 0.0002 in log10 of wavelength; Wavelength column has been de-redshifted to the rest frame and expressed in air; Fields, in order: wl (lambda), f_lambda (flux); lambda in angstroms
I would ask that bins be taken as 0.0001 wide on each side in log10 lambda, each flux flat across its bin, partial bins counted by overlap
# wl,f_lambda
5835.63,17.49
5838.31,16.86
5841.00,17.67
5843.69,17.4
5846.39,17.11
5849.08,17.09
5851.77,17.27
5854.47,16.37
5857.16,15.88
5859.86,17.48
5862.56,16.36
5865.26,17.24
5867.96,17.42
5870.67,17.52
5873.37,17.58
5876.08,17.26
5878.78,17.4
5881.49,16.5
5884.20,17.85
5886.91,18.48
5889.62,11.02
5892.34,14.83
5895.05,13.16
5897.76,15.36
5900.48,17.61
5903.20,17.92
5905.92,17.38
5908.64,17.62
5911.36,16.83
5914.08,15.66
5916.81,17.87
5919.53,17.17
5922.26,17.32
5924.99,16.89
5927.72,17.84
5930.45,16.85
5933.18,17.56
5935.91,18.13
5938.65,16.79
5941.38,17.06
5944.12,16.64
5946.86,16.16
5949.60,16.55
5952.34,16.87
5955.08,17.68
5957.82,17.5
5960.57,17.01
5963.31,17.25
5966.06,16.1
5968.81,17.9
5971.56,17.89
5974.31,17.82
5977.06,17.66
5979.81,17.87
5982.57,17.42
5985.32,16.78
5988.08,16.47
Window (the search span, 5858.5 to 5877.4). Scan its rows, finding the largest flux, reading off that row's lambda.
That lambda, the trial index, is 5873.37 angstroms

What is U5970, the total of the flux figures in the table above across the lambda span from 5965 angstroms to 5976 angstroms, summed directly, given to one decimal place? 69.7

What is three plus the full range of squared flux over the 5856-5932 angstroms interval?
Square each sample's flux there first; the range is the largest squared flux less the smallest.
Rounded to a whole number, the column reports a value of 223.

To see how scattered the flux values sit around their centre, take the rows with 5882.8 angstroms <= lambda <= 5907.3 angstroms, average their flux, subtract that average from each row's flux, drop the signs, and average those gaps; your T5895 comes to 2.10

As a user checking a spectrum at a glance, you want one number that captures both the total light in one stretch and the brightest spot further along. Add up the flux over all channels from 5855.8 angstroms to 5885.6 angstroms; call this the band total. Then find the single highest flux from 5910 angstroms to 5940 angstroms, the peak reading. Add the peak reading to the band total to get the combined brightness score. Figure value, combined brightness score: 207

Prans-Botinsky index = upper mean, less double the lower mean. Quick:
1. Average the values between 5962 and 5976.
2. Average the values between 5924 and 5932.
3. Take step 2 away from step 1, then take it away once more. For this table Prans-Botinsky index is -17.0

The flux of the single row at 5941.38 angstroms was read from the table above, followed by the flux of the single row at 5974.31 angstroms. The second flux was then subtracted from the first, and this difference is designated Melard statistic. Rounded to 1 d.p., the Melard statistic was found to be -0.8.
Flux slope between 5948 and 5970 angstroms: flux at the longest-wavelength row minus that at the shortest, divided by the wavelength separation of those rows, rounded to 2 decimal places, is 0.07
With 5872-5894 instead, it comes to -0.14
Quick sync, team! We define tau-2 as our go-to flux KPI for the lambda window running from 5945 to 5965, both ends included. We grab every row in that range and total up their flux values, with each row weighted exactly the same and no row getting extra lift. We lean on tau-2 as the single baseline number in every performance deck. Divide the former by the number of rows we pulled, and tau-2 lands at 17.0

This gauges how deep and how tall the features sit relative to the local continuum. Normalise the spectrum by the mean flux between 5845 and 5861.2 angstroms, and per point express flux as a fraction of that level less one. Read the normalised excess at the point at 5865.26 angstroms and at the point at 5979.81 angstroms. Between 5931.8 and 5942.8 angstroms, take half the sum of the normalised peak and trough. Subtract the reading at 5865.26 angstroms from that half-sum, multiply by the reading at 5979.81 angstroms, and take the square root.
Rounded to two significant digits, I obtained 0.028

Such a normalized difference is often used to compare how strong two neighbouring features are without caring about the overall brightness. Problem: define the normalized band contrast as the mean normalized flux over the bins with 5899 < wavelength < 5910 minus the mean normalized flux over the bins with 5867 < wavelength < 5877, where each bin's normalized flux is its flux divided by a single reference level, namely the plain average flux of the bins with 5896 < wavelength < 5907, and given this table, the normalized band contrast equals 0.01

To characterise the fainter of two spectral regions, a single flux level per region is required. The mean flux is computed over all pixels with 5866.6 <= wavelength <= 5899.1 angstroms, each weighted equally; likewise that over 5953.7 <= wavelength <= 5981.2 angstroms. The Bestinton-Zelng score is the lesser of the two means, 16.2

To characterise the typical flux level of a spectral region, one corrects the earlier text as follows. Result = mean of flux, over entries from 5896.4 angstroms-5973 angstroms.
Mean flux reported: 17.1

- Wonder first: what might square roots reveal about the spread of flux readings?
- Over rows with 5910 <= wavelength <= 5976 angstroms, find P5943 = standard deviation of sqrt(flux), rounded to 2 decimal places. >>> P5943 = 0.08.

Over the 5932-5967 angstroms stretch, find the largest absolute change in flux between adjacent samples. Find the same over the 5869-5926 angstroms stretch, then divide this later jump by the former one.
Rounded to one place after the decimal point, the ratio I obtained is 5.6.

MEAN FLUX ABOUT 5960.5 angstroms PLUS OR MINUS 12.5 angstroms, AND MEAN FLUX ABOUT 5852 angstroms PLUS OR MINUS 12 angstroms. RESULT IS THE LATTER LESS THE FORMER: -0.2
